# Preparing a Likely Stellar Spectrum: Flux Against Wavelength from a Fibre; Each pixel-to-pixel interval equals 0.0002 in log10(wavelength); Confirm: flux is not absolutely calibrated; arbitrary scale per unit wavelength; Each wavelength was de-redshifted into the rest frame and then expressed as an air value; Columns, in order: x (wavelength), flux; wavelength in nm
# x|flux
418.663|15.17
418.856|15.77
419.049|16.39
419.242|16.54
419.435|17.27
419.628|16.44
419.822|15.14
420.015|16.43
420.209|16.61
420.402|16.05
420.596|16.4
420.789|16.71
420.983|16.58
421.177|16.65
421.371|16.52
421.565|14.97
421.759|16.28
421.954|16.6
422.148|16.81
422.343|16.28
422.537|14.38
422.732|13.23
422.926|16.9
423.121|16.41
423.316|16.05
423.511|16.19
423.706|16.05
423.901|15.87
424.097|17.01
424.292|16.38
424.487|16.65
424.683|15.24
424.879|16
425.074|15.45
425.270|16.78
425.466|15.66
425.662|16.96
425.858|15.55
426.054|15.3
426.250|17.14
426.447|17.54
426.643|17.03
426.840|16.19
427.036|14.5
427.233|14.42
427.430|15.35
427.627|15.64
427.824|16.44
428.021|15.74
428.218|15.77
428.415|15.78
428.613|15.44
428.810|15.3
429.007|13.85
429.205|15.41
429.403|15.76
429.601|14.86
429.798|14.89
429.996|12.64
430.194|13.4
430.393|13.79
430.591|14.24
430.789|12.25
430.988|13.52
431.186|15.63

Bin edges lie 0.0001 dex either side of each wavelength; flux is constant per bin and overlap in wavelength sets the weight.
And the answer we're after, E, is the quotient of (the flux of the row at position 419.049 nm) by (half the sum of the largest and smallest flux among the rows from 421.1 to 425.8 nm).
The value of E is 1.08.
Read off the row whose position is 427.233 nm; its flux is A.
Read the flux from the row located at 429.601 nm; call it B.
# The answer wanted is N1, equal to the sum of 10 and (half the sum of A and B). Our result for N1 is 24.6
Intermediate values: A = 14.42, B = 14.86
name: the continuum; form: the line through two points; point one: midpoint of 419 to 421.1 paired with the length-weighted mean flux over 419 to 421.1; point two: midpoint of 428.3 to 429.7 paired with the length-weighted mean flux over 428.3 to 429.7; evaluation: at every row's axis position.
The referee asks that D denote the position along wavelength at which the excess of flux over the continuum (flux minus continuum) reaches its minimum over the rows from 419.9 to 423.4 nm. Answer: 422.732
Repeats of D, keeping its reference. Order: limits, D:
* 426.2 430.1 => 429.996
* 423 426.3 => 424.683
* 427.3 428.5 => 427.430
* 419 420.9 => 419.822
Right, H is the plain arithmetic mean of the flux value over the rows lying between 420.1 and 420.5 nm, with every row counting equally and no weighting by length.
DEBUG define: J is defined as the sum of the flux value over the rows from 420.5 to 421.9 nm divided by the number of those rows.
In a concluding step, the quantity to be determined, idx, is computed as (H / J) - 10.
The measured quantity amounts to -9.00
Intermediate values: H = 16.3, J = 16.3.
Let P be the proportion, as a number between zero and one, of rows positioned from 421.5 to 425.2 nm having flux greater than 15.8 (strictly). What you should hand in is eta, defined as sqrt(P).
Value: 0.9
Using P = 0.74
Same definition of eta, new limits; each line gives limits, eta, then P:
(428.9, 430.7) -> 0.0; 0.00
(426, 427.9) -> 0.7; 0.50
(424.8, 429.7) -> 0.6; 0.32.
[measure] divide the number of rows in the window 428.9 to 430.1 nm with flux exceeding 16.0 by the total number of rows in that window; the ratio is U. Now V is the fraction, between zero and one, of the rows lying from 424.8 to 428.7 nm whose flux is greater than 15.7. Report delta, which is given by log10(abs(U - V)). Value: -0.3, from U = 0.00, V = 0.55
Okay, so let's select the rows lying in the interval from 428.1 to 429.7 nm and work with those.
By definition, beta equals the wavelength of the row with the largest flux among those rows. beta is 428.415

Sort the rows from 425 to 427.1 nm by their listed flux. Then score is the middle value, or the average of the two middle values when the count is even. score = 16.2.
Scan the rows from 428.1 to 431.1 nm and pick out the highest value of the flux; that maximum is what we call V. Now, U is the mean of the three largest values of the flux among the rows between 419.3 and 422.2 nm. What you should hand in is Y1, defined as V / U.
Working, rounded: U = 16.9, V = 15.78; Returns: 0.93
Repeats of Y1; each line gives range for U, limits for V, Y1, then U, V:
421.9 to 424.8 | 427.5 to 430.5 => 0.97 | 16.9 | 16.44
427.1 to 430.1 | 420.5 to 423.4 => 1.06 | 16.0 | 16.9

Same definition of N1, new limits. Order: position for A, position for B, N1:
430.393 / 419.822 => 24.5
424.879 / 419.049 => 26.2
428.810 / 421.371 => 25.9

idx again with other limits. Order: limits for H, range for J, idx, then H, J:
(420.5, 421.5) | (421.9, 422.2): -9.01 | 16.6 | 16.7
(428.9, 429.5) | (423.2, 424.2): -9.08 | 15.0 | 16.2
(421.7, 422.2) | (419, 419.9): -8.99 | 16.6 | 16.4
